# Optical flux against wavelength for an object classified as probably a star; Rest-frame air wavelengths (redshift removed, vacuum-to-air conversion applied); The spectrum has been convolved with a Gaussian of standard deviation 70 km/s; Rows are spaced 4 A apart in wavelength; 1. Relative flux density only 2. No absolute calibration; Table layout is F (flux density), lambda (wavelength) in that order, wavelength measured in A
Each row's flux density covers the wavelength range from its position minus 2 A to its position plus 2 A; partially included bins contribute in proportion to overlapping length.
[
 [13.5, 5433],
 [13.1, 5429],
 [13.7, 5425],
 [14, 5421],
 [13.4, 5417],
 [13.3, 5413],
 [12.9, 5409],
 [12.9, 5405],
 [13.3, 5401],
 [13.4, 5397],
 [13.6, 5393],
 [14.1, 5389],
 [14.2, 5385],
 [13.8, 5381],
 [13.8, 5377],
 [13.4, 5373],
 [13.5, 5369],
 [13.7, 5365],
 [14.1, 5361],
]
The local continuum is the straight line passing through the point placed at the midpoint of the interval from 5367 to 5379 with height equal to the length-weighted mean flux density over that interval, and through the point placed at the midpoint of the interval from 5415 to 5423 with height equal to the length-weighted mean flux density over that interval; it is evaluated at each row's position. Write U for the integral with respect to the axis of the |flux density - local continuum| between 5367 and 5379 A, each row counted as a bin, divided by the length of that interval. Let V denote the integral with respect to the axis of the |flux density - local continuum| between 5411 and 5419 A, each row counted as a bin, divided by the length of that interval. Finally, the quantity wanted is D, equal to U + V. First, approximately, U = 0.15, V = 0.338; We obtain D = 0.49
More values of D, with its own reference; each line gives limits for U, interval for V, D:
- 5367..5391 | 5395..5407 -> 0.74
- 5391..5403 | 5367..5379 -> 0.35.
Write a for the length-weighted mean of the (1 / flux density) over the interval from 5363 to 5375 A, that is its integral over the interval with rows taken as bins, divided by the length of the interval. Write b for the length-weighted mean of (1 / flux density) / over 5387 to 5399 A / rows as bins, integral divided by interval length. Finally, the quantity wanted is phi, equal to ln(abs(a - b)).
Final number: -7.0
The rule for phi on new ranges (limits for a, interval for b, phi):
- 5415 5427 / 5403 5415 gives -5.6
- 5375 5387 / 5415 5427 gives -6.7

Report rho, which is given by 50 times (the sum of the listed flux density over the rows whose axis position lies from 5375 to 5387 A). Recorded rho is 2090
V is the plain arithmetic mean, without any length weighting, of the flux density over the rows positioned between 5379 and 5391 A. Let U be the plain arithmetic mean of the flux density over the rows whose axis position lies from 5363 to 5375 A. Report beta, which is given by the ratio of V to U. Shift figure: 1.04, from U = 13.5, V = 14.0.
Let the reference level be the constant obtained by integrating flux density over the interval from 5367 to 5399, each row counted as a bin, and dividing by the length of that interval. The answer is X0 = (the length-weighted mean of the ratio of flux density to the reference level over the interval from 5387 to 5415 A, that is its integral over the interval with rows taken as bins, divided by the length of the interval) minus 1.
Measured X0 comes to -0.027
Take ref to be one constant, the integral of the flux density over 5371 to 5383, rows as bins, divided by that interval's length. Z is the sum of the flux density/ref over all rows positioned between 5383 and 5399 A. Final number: 4.05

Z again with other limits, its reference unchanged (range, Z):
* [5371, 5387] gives 4.04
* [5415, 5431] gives 3.97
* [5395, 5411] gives 3.84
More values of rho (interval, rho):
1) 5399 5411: 1955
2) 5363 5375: 2030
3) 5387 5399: 2055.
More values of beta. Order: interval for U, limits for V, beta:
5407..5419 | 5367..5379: 1.03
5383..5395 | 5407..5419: 0.95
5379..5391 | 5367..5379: 0.97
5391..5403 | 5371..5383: 1.02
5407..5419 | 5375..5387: 1.06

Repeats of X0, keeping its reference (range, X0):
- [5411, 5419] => -0.027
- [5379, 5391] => 0.022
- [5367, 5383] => -0.007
